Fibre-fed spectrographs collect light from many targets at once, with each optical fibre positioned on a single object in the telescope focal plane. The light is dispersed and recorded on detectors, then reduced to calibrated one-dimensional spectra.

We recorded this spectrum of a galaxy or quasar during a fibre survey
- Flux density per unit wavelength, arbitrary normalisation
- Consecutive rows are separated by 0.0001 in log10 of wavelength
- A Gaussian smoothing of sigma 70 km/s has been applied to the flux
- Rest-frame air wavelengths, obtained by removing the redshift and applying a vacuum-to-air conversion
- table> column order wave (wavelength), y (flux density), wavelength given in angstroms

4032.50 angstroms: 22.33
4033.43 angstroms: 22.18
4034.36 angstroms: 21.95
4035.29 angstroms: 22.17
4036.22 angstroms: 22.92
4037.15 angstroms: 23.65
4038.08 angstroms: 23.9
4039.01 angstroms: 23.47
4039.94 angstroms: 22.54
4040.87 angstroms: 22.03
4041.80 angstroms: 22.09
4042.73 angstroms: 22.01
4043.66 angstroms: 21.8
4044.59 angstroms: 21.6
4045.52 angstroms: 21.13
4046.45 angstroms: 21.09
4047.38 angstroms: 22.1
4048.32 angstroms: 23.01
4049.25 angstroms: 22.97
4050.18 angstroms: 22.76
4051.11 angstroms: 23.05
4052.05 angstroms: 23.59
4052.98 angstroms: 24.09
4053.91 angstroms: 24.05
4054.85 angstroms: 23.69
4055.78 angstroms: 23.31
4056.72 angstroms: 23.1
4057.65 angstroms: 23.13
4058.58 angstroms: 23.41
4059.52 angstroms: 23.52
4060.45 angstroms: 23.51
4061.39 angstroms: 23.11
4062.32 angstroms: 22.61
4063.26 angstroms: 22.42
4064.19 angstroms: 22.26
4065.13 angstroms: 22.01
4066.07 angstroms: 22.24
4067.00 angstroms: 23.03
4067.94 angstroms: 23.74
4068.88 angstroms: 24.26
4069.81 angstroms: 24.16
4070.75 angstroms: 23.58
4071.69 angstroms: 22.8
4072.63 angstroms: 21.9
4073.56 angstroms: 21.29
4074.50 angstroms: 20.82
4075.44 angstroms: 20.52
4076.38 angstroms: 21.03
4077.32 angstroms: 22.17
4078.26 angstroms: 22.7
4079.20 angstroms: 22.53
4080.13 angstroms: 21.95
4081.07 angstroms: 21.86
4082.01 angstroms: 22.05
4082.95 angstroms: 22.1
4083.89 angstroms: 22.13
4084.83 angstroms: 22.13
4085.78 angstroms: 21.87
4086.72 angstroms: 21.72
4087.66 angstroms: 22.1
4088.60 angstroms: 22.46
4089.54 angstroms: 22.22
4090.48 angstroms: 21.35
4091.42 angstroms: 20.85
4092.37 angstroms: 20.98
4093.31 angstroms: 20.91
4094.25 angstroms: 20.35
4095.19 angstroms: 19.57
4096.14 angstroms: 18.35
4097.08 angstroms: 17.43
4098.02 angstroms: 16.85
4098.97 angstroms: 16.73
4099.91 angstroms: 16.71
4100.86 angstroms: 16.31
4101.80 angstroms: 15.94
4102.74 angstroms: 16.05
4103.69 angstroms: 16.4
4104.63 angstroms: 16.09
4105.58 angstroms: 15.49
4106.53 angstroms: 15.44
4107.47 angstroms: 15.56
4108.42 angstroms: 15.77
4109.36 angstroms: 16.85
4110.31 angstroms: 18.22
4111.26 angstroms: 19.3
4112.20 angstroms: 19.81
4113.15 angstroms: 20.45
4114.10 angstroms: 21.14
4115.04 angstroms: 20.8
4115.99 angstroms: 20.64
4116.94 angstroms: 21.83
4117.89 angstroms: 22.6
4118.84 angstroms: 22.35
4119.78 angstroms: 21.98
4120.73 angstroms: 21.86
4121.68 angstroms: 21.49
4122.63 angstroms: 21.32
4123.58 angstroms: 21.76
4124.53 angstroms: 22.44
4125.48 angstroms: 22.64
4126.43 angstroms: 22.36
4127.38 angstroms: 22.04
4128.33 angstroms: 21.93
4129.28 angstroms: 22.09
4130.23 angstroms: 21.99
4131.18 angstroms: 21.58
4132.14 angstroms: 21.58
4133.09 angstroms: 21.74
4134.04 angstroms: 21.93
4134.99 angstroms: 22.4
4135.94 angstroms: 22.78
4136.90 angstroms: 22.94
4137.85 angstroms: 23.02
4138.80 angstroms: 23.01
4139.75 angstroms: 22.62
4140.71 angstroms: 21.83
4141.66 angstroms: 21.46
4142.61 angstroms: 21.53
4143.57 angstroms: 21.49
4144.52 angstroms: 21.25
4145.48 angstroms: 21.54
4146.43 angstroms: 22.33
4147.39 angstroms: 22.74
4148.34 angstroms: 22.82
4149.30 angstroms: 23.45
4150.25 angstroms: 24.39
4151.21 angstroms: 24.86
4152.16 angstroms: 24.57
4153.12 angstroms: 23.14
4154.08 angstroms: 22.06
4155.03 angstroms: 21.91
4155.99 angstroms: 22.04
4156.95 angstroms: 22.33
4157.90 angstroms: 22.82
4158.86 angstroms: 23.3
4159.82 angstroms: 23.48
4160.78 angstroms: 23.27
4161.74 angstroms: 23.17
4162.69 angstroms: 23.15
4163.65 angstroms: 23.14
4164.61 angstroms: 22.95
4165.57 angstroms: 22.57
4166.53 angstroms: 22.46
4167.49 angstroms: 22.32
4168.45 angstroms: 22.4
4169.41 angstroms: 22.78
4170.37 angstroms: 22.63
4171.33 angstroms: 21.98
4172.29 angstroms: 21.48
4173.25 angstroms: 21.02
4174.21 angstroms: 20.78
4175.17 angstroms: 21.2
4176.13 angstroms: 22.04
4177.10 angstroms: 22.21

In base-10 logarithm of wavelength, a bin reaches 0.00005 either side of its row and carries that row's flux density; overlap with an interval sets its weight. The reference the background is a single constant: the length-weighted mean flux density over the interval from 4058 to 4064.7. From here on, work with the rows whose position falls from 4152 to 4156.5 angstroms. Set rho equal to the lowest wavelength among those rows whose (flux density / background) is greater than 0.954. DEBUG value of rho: 4152.16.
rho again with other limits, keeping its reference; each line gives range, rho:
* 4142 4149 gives 4146.43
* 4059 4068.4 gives 4059.52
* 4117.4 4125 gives 4117.89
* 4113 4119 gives 4117.89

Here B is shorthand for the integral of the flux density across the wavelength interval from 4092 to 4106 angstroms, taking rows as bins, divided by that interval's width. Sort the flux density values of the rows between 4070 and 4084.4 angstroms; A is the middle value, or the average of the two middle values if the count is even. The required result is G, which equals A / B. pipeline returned 1.3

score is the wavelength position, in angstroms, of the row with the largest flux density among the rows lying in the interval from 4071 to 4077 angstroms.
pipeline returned 4071.69 angstroms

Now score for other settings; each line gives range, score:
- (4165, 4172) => 4169.41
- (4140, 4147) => 4146.43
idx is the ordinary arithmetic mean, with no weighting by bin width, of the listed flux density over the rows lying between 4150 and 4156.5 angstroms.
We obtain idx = 23.3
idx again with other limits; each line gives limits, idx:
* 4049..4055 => 23.5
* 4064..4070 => 23.1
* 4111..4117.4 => 20.6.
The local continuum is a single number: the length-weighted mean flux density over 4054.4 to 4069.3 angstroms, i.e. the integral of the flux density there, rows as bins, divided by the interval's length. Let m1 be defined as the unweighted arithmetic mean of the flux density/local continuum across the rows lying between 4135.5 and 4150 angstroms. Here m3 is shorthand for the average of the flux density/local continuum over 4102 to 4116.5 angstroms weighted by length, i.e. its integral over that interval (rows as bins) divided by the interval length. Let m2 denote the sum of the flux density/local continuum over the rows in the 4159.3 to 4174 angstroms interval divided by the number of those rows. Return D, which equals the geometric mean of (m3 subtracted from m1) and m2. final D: 0.436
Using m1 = 0.97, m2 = 0.979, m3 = 0.773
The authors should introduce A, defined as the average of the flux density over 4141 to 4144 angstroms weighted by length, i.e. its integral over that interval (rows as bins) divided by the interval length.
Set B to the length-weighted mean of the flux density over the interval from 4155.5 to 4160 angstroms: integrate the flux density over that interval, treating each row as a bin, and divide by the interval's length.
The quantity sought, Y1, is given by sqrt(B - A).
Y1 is 1.10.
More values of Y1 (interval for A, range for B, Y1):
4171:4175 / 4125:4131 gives 0.93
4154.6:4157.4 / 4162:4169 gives 0.83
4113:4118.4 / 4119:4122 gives 0.78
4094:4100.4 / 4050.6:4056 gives 2.40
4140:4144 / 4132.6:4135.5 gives 0.69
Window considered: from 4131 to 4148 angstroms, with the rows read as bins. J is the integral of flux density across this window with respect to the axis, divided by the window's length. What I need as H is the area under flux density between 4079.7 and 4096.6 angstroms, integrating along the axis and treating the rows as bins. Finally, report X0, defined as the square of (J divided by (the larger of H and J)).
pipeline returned 0.0037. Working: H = 361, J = 22.1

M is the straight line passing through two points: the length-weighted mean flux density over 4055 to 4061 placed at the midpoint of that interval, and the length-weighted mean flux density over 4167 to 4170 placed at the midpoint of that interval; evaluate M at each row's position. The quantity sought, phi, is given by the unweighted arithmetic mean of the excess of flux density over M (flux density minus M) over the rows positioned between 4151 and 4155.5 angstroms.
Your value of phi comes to 0.7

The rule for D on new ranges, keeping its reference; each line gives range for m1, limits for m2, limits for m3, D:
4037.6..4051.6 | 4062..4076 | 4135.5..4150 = 0.028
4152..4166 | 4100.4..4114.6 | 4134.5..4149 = 0.147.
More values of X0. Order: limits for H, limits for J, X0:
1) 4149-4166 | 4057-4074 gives 0.0034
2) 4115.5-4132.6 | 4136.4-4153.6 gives 0.0037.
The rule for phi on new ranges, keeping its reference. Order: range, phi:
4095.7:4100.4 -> -5.8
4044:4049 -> -1.7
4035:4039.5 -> -0.3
